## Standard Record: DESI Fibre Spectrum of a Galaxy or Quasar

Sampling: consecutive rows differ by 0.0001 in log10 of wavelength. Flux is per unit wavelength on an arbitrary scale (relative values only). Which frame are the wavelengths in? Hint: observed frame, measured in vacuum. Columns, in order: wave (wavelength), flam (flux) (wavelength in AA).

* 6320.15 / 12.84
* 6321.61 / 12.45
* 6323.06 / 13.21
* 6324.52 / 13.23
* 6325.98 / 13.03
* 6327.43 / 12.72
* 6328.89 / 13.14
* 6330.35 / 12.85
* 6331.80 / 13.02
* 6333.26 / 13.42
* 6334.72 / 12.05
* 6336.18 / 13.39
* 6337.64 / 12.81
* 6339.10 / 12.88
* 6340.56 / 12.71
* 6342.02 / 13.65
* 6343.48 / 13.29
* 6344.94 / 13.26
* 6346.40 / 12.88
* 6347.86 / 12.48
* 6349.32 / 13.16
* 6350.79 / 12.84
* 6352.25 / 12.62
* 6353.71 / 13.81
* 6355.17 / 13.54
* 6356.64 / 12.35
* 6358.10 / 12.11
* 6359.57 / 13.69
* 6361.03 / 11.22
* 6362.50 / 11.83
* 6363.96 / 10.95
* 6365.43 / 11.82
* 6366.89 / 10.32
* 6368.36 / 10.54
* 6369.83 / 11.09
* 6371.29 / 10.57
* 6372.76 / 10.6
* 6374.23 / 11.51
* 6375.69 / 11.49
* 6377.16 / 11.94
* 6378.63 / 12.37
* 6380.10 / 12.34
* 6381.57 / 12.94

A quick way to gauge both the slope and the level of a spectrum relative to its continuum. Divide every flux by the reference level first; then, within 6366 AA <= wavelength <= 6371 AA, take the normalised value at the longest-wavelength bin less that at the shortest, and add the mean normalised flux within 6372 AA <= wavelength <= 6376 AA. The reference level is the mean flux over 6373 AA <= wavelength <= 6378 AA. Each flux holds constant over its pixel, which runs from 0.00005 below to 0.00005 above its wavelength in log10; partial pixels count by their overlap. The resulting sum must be 1.03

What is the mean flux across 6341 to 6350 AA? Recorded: 13.1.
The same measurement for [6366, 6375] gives 10.8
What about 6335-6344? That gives 13.1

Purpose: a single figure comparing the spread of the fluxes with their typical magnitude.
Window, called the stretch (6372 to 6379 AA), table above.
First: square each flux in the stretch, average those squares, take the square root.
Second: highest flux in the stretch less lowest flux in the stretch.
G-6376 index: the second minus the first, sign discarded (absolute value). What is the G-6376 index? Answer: 9.8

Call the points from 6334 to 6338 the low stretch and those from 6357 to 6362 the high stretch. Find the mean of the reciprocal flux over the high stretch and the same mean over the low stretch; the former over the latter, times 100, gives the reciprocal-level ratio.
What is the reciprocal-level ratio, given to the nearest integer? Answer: 104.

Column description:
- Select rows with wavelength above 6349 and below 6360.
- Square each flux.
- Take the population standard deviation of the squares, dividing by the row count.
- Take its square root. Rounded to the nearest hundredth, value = 3.93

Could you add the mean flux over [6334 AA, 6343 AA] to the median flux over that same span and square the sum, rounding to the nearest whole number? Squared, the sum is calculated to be 664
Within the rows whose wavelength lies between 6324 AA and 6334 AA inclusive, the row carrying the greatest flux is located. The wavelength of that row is 6333.26 AA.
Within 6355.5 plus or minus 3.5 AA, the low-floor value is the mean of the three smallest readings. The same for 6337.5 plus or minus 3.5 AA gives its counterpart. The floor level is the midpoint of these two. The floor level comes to 12.4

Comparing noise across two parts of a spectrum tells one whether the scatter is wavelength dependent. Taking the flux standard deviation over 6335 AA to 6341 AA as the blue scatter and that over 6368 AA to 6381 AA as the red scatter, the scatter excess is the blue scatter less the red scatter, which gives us -0.43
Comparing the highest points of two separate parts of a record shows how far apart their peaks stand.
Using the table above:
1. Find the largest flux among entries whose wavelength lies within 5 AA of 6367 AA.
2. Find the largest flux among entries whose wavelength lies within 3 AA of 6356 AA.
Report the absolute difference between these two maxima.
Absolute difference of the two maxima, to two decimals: 1.98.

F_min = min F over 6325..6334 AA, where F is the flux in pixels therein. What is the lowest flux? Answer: 12.72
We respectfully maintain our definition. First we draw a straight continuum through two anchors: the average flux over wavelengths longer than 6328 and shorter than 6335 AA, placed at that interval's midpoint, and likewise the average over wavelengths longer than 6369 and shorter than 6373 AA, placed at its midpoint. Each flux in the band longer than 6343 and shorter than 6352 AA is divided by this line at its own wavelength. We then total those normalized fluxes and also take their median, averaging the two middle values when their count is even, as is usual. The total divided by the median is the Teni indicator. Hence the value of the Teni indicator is 5.96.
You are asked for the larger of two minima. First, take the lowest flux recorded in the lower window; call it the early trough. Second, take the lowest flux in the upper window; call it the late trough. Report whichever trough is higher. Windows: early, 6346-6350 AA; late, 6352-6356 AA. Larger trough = 12.6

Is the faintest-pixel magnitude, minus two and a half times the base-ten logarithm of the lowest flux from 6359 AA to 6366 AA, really -2.60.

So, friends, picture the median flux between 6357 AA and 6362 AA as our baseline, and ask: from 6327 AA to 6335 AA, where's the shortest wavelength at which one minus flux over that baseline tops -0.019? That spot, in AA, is 6334.72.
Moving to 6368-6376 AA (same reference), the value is 6368.36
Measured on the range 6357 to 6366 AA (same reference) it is 6358.10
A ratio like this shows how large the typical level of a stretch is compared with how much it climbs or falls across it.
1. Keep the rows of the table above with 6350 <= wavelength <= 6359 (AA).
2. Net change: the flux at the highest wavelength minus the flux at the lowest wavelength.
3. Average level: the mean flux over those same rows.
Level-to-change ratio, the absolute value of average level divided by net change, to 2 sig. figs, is 18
